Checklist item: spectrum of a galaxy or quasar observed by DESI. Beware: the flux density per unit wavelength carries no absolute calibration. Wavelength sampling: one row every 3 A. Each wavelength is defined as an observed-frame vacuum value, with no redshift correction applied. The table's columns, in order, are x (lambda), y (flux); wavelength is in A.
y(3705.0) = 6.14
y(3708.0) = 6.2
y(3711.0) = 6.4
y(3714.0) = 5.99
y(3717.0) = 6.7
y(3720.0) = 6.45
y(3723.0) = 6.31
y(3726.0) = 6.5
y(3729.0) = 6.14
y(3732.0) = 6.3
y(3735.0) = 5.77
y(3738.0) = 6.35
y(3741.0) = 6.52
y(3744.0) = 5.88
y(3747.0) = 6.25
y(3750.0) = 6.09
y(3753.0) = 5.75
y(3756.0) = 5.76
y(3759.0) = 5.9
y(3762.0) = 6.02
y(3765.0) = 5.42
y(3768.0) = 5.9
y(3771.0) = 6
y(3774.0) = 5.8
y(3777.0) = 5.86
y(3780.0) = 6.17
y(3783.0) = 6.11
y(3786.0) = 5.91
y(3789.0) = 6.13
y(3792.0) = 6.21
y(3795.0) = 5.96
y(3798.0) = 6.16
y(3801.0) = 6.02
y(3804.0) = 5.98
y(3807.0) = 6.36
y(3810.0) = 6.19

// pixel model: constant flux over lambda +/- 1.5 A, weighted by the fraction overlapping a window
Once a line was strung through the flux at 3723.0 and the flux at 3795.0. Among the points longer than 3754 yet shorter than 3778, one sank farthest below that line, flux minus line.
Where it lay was 3765.0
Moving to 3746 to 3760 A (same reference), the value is 3753.0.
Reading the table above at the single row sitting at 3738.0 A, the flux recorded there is 6.35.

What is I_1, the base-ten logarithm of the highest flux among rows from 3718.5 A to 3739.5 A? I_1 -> 0.813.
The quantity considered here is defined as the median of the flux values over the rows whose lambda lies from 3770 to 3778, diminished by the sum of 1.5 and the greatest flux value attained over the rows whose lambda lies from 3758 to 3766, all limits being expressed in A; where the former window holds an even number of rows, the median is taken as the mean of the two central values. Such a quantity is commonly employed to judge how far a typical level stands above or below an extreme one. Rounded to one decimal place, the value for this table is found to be -1.7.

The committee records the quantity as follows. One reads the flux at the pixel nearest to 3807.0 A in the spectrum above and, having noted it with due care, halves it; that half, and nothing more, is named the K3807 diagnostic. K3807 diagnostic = 3.18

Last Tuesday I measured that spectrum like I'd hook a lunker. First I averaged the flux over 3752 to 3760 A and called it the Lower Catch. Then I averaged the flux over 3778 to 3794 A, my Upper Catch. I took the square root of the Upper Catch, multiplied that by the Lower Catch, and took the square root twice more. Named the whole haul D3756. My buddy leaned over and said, 1.95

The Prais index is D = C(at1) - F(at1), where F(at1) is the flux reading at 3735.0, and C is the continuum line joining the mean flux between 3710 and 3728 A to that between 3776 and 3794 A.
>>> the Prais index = 0.54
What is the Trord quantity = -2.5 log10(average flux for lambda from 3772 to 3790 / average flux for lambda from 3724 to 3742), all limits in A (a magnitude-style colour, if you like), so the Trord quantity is 0.047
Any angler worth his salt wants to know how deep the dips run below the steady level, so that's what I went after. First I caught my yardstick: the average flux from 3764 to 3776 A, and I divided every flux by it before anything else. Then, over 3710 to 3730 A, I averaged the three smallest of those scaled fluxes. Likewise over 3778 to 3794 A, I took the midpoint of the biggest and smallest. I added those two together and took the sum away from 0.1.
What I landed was -2.01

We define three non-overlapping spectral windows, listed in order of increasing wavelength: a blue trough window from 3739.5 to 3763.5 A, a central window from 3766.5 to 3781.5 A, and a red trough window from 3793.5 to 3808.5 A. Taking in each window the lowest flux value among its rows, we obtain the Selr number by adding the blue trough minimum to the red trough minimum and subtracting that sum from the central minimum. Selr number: -5.9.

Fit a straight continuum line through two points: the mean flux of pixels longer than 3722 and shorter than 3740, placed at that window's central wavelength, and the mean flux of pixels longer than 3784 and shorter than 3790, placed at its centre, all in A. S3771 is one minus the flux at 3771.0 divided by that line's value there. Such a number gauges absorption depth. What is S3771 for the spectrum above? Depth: 0.01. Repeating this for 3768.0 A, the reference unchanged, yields 0.03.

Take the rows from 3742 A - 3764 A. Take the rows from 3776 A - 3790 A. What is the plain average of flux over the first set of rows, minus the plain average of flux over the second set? -0.09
